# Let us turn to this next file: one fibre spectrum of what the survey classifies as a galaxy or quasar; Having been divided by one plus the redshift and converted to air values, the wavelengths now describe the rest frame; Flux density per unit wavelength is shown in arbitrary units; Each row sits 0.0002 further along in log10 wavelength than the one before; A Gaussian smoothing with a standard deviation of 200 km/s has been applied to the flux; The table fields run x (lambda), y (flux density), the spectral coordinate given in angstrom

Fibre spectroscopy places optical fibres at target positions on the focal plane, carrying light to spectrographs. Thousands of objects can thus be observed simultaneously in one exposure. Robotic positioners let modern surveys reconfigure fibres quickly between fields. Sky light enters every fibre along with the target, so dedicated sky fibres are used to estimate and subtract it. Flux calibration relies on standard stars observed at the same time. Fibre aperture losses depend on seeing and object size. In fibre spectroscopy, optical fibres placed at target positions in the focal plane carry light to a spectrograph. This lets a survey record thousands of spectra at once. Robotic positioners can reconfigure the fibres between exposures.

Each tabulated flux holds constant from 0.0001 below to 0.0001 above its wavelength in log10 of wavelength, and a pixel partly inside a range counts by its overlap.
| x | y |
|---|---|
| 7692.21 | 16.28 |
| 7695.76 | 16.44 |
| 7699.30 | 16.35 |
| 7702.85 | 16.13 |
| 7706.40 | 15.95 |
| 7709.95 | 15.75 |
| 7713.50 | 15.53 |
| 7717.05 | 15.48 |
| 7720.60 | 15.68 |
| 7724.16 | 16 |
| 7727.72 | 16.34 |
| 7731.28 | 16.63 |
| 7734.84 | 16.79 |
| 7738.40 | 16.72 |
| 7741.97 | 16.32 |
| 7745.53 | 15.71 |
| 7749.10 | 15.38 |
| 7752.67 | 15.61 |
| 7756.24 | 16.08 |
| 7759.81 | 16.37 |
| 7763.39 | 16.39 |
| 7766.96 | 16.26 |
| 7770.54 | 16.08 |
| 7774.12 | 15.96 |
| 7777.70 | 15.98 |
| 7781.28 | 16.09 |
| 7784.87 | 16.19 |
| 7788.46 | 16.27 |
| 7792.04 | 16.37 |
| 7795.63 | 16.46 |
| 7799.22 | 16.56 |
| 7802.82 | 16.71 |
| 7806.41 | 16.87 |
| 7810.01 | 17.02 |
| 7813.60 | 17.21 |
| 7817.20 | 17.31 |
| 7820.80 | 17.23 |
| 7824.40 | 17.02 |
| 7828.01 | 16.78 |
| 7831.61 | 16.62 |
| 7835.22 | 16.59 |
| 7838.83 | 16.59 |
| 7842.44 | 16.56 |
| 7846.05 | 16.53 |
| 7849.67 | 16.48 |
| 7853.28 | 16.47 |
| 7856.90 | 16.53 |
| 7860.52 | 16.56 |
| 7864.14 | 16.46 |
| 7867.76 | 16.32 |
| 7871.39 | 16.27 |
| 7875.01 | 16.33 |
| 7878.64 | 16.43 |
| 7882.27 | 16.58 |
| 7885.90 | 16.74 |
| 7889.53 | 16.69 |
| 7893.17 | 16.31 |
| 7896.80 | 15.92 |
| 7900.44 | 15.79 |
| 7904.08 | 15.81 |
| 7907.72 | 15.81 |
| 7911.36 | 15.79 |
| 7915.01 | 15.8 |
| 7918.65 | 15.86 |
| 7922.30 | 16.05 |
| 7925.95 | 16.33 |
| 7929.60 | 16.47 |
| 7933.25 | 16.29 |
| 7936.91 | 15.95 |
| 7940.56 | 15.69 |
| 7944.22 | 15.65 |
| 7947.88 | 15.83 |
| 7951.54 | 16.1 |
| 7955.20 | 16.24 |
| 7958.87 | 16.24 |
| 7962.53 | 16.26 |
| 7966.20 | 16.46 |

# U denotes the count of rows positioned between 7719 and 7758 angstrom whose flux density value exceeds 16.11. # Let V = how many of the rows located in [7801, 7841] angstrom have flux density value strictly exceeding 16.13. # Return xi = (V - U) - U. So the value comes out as 1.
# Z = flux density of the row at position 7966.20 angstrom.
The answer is 16.46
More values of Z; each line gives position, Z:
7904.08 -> 15.81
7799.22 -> 16.56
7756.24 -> 16.08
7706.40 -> 15.95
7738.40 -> 16.72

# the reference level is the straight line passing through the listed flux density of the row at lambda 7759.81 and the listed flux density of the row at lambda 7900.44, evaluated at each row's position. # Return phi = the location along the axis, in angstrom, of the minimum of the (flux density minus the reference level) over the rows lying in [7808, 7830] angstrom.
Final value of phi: 7828.01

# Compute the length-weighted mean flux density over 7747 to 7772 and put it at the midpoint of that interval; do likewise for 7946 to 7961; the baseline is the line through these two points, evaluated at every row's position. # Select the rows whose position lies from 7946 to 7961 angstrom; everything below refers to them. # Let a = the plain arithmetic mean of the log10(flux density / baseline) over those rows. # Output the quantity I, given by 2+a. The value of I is 2.00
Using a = 0.000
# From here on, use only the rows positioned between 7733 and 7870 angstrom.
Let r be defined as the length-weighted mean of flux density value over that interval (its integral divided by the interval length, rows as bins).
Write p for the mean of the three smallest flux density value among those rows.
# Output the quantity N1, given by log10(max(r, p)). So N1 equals 1.22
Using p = 15.6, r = 16.5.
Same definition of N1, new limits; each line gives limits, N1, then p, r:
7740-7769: 1.20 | 15.6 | 16.0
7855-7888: 1.22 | 16.3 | 16.5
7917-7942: 1.21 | 15.8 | 16.1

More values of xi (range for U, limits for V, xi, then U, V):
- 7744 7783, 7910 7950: -3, 3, 3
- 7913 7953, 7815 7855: 5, 3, 11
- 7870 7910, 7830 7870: -3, 7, 11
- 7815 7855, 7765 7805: -15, 11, 7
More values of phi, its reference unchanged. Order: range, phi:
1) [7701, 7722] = 7717.05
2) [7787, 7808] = 7788.46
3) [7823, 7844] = 7842.44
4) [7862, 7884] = 7871.39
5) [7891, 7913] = 7900.44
